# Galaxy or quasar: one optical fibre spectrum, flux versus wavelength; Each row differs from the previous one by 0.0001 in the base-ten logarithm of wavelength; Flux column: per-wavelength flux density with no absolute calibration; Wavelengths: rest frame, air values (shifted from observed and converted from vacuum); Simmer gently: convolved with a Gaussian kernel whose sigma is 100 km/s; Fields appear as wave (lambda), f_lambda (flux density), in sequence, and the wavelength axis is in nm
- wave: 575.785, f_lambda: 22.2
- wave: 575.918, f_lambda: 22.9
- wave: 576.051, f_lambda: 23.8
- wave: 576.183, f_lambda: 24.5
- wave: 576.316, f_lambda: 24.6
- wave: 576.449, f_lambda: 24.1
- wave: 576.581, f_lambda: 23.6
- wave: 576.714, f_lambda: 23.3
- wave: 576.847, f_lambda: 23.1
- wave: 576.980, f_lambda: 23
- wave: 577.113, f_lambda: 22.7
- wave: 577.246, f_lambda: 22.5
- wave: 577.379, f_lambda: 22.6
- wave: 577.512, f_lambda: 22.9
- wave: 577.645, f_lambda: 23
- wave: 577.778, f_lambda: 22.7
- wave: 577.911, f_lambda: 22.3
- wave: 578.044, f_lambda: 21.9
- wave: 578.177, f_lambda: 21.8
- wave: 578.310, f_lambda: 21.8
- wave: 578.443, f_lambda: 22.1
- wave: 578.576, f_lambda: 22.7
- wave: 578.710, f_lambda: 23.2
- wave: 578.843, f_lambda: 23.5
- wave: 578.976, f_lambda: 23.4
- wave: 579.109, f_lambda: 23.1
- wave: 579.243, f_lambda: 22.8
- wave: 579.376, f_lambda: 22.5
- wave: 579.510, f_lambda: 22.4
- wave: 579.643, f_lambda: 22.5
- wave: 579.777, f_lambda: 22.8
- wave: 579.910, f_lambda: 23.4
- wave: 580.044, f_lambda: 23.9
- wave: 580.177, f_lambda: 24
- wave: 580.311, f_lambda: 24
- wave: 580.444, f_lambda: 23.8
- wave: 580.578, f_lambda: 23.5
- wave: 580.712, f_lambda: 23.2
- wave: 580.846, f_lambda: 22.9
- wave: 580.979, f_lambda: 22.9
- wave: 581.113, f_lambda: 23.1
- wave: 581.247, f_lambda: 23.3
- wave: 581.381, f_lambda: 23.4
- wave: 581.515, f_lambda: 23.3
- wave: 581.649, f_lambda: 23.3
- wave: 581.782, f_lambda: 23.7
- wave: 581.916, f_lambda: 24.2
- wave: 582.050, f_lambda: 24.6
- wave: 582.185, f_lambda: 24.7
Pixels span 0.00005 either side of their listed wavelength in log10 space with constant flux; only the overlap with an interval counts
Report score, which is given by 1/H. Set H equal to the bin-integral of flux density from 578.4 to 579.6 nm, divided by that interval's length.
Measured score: 0.0437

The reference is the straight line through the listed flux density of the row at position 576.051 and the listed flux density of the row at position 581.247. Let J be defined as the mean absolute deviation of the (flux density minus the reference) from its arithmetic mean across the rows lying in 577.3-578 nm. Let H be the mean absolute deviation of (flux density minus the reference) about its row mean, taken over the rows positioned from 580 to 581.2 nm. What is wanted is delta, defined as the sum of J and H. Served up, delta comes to 0.57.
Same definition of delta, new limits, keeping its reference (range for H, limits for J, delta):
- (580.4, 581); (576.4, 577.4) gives 0.69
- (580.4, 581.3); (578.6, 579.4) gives 0.51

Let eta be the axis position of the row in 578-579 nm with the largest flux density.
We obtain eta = 578.843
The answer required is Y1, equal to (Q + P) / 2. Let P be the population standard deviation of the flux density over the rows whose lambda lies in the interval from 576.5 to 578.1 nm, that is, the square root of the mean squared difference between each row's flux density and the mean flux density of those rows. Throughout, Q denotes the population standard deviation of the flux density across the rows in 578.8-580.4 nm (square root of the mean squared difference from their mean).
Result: 0.50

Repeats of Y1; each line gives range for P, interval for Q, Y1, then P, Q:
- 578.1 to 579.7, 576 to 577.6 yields 0.62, 0.55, 0.695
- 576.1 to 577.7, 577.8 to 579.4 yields 0.64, 0.69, 0.594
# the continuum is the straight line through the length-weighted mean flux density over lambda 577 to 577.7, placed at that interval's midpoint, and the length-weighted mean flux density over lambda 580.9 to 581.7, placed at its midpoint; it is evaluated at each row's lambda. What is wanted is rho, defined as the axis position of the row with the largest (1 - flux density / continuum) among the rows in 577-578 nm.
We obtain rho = 577.911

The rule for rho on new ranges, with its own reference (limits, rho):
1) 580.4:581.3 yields 580.979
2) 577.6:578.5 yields 578.310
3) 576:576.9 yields 576.847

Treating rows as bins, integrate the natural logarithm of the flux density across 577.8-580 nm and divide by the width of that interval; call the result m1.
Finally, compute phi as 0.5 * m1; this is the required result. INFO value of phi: 1.56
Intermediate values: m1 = 3.12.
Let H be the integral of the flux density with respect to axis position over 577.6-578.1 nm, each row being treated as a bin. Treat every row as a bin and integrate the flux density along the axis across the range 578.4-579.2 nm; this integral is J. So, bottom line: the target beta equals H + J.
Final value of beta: 29.6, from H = 11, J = 18.4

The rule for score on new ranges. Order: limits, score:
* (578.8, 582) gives 0.0429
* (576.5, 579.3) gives 0.0439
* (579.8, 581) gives 0.0425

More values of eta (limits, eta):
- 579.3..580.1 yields 580.044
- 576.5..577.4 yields 576.581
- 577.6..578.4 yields 577.645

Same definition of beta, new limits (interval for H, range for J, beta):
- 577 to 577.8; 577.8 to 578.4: 31.4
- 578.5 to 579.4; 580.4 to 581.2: 39.3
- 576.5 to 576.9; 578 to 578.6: 22.6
